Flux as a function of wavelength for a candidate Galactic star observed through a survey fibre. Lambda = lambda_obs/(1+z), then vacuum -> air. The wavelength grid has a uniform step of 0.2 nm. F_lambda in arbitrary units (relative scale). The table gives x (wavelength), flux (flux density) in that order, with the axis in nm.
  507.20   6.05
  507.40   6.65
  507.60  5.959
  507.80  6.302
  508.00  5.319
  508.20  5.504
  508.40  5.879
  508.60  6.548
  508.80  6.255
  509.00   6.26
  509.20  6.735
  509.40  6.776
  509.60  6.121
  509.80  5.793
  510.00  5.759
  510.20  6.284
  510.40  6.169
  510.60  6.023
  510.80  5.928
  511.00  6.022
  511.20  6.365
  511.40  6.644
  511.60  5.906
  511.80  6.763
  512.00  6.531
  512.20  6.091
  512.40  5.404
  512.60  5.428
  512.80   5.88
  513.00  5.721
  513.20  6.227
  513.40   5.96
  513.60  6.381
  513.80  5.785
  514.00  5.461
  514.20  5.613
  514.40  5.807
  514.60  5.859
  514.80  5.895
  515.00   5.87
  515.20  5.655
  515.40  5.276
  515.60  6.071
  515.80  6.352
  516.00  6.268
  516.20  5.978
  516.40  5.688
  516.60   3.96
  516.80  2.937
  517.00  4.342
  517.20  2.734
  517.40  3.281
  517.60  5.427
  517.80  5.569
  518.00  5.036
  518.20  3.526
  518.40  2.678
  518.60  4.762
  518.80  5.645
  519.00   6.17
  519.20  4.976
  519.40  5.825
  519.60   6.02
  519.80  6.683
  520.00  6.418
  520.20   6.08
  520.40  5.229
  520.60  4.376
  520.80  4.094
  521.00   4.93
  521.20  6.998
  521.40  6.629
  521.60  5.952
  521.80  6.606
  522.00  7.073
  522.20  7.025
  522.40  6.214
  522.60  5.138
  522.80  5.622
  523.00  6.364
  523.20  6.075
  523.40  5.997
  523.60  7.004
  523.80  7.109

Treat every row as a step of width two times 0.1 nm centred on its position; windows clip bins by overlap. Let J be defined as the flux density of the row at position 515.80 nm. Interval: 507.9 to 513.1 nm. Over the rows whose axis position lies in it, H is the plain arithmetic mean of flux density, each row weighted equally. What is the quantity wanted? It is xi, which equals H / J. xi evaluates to 0.96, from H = 6.1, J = 6.352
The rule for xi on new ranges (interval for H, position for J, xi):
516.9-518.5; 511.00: 0.68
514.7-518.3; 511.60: 0.85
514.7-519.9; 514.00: 0.93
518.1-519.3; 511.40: 0.70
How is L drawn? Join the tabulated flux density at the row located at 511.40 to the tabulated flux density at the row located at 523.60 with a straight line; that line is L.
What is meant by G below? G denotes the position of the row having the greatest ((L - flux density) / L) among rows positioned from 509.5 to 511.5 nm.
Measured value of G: 510.00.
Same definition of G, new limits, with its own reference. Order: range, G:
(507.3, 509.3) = 508.00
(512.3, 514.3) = 512.40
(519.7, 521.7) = 520.80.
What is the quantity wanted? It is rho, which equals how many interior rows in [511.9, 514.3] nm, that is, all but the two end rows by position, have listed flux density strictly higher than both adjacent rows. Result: 3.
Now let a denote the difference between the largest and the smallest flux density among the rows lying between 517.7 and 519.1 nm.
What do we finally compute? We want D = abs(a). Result 3.5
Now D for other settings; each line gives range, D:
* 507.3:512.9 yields 1.5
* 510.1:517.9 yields 4.0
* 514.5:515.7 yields 0.8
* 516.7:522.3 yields 4.4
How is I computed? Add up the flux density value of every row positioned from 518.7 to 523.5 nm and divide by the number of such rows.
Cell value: 5.9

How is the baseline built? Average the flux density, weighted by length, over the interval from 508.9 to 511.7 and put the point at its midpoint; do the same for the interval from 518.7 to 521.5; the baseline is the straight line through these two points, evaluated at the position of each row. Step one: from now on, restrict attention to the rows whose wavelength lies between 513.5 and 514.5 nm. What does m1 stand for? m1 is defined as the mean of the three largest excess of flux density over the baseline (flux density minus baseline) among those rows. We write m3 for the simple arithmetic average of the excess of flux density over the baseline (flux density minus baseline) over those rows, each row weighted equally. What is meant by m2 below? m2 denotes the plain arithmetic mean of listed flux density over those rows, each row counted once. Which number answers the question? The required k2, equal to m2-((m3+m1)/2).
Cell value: 5.93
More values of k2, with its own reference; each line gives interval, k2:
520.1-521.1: 5.46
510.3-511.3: 6.13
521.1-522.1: 5.52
